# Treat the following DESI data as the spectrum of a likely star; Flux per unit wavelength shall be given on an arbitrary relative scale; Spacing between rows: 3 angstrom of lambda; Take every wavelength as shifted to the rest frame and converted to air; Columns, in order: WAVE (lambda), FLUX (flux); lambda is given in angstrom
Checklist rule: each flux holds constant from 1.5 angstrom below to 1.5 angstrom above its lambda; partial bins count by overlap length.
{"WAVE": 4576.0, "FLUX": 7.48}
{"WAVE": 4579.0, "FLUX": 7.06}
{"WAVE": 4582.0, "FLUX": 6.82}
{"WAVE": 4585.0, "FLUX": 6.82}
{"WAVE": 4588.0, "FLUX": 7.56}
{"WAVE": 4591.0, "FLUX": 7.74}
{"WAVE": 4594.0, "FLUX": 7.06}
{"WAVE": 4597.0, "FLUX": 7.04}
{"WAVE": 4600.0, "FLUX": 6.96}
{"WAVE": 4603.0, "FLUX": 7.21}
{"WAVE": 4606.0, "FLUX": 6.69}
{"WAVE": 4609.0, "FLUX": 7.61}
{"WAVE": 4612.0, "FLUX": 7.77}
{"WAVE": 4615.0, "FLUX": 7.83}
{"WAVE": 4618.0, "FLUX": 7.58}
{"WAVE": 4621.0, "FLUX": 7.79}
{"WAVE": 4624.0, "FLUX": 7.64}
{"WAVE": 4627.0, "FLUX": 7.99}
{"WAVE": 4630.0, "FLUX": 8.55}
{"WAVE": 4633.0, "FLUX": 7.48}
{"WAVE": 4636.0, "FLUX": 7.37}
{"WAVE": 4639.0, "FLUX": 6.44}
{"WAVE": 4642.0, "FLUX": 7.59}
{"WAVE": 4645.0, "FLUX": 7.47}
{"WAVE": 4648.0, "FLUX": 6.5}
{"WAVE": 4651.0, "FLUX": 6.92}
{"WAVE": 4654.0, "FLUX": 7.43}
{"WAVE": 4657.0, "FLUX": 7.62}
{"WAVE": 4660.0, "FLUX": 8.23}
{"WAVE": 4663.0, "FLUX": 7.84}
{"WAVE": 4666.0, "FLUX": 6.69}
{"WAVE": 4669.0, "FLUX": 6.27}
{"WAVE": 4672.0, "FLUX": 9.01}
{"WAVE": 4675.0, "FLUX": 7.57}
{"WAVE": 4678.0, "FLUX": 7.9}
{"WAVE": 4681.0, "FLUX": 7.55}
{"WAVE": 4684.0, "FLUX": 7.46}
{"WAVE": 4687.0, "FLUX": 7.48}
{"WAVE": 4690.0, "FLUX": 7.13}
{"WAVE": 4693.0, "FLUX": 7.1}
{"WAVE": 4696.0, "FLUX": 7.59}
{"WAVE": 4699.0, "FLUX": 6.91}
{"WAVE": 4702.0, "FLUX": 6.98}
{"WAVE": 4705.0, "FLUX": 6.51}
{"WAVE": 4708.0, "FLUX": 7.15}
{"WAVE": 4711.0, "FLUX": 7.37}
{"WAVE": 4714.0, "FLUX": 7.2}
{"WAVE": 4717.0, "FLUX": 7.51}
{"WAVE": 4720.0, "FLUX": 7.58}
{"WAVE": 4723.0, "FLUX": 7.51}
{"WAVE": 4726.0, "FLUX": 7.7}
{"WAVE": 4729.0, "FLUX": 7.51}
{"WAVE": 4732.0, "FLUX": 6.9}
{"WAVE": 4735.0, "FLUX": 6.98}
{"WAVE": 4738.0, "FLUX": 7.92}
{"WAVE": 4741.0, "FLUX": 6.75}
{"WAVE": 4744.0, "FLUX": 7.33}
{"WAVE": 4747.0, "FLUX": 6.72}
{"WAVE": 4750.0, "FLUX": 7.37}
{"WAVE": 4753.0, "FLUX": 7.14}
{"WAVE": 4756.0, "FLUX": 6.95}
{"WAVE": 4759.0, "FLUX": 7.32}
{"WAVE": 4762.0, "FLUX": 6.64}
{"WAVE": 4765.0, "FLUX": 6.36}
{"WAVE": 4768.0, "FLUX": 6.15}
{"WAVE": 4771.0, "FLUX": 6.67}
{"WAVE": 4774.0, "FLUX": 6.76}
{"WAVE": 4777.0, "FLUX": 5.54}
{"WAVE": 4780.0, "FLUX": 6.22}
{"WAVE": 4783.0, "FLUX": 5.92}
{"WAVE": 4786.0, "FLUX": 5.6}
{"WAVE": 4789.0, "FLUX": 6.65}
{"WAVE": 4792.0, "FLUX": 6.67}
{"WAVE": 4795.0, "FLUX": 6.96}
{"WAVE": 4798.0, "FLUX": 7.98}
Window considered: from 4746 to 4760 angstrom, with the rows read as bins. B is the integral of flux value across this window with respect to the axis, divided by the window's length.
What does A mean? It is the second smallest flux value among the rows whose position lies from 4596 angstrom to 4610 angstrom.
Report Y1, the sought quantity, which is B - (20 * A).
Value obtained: -132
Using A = 6.96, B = 7.11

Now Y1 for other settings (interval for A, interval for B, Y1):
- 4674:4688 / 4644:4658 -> -142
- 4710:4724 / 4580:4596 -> -140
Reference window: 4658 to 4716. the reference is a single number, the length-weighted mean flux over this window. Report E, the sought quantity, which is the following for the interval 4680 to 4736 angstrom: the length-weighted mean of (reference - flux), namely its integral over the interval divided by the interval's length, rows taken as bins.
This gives 0.10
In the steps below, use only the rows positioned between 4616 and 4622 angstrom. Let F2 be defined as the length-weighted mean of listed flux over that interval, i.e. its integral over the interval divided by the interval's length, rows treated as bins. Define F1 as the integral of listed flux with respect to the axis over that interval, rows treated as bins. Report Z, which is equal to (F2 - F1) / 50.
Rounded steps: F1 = 46.1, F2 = 7.7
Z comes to -0.77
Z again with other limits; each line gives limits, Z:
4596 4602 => -0.70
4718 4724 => -0.75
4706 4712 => -0.72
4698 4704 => -0.69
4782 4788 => -0.58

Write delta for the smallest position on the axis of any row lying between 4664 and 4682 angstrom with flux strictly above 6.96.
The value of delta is 4672.0 angstrom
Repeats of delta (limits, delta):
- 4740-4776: 4744.0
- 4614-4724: 4615.0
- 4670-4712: 4672.0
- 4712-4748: 4714.0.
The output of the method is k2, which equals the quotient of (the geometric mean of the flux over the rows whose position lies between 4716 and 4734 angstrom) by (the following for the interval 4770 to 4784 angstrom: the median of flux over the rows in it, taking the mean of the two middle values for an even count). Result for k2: 1.20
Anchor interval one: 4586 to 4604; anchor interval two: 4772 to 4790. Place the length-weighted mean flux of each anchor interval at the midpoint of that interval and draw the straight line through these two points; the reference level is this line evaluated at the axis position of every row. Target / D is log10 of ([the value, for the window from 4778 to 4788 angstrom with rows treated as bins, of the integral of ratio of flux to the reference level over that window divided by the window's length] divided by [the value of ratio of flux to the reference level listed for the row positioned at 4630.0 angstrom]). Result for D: -0.097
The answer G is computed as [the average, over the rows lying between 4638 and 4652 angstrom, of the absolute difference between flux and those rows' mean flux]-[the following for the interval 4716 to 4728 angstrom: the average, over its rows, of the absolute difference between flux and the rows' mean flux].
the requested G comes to 0.4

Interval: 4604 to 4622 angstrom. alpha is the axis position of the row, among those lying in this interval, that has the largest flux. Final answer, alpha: 4615.0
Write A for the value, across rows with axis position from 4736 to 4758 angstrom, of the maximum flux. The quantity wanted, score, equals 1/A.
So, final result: 0.126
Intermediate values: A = 7.92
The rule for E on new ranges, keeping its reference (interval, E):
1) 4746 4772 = 0.55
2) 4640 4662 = -0.01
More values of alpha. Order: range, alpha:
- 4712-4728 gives 4726.0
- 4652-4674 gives 4672.0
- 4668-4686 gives 4672.0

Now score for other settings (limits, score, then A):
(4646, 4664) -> 0.122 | 8.23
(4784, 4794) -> 0.150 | 6.67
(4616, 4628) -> 0.125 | 7.99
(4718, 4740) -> 0.126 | 7.92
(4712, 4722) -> 0.132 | 7.58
